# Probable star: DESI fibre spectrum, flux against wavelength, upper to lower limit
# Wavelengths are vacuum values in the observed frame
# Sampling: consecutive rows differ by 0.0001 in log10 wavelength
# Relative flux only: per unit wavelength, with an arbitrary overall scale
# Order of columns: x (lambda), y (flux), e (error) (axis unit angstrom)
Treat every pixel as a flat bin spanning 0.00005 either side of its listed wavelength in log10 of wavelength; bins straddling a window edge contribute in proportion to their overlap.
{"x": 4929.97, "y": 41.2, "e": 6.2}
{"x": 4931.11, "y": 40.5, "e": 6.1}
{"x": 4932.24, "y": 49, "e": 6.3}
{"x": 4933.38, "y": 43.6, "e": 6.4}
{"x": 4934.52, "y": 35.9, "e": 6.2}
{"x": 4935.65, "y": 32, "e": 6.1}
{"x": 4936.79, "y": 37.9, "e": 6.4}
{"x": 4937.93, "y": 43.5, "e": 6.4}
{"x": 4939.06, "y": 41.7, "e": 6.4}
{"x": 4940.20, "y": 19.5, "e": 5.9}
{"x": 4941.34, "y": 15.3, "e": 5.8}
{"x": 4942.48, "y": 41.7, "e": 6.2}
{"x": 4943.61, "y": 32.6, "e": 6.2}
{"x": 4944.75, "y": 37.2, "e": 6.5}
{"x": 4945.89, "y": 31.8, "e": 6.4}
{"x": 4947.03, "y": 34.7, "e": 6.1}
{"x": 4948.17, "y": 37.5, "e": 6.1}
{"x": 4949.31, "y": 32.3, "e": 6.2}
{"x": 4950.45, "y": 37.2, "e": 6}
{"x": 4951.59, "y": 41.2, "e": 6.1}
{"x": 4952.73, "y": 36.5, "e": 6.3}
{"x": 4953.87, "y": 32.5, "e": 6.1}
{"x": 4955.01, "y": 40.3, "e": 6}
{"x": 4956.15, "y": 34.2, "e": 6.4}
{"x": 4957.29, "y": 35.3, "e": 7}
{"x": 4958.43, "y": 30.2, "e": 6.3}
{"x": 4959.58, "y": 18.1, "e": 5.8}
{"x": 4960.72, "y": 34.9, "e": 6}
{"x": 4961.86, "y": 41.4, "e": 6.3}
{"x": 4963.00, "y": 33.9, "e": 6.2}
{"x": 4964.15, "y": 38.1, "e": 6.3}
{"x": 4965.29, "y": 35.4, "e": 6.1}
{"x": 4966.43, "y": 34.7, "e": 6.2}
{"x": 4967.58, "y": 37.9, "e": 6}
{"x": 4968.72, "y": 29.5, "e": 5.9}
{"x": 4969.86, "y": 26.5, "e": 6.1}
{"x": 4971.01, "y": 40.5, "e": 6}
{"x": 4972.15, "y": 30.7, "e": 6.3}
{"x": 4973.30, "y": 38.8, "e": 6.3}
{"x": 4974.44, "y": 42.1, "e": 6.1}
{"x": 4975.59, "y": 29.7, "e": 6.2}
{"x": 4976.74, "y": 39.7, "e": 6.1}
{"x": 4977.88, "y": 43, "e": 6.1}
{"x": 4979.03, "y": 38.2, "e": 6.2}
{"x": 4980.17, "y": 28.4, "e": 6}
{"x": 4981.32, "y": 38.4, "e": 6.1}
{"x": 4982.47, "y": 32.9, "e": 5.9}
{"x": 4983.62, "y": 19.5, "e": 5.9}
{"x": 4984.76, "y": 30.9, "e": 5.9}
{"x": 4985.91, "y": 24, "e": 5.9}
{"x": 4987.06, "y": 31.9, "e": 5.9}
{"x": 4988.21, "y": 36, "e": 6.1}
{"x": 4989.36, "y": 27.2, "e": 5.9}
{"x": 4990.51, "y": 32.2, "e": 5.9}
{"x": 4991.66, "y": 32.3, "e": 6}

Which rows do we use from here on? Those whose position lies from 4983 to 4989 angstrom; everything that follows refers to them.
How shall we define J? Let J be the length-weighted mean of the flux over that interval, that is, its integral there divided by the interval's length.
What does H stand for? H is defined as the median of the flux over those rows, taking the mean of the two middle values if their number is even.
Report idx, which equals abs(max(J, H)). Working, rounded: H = 30.9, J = 28.4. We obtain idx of 30.9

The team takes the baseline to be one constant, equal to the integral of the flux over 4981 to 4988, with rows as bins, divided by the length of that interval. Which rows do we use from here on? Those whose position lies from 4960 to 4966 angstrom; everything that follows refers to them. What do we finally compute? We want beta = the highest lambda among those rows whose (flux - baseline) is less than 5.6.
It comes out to 4963.00 angstrom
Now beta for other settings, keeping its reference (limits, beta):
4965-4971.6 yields 4969.86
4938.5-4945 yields 4943.61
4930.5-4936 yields 4935.65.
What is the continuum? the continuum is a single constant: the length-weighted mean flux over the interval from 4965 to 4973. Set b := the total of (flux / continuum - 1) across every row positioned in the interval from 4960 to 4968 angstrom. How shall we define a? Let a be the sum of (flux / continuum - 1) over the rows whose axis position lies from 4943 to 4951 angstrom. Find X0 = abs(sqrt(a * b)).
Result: 0.36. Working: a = 0.22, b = 0.60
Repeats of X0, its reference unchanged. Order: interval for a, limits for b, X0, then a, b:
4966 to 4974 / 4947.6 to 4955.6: 0.22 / 0.08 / 0.64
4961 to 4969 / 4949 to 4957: 0.49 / 0.44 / 0.54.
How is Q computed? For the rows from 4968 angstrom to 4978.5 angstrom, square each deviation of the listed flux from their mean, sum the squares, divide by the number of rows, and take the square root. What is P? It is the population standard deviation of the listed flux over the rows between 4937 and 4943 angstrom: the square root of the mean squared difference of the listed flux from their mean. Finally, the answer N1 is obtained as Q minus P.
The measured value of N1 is -6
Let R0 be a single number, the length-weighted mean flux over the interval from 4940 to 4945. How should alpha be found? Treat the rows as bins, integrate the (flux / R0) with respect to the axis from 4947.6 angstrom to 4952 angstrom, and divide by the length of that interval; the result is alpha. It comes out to 1.25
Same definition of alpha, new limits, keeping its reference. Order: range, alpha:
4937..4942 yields 1.04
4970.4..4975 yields 1.29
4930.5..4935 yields 1.43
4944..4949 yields 1.19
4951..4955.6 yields 1.28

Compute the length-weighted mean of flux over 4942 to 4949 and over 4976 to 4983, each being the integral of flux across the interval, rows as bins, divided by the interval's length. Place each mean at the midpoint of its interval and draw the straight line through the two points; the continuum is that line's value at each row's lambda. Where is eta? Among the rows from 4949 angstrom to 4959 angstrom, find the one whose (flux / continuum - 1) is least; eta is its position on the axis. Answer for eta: 4958.43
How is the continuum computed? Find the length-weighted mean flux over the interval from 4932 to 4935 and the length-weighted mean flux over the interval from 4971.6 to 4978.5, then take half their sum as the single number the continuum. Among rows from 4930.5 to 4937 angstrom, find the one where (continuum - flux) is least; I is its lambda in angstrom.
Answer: 4932.24 angstrom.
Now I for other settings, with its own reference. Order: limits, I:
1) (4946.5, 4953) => 4951.59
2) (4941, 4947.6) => 4942.48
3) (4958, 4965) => 4961.86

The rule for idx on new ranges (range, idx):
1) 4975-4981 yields 38.2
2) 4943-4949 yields 34.7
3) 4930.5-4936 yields 40.5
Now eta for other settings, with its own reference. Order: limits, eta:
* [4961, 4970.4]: 4969.86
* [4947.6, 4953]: 4949.31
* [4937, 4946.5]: 4941.34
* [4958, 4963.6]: 4959.58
